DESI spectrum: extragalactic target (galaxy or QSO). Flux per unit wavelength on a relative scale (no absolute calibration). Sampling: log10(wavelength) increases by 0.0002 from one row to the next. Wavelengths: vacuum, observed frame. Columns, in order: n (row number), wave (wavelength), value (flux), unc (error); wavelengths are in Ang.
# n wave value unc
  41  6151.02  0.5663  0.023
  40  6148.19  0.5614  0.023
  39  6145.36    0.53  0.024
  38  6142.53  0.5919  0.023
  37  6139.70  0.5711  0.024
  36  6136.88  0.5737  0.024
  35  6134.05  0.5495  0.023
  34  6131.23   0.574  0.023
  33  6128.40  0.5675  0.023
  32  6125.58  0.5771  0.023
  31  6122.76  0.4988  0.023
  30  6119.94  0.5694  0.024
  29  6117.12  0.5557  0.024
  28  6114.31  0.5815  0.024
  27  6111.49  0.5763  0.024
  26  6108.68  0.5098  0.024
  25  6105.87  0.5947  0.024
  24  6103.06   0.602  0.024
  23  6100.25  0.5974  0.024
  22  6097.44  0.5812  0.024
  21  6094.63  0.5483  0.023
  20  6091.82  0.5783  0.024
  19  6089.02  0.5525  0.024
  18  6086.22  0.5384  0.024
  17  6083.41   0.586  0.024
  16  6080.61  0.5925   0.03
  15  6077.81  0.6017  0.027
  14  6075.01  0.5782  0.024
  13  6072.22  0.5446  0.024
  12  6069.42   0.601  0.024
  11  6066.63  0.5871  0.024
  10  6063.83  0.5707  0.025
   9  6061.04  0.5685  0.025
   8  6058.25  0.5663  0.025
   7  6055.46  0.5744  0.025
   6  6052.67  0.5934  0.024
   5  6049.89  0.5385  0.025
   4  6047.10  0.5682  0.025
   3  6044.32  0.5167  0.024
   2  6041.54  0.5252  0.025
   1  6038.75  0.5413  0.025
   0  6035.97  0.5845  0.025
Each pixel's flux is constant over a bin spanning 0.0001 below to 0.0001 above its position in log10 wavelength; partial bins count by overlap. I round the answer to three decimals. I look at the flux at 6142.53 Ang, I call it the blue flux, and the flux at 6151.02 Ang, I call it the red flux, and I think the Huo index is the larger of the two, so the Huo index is 0.592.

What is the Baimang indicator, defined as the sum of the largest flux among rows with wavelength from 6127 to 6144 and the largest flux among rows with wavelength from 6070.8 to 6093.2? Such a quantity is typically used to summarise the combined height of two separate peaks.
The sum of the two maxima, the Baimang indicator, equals 1.19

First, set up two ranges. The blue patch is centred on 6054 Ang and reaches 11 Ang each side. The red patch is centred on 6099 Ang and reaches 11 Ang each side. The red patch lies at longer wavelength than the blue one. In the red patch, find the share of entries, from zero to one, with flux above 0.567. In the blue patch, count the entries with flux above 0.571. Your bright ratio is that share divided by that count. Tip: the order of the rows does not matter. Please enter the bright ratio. 0.31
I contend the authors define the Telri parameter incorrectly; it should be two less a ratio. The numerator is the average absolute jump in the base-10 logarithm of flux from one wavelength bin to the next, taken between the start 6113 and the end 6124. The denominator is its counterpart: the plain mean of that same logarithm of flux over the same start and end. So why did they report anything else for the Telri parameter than 2.11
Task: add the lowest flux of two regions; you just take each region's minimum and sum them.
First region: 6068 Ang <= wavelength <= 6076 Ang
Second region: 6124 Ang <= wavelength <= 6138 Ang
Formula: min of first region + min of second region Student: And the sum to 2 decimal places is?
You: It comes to 1.09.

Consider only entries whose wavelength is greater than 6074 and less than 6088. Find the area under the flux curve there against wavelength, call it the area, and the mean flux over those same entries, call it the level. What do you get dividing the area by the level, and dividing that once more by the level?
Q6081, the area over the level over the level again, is 24.2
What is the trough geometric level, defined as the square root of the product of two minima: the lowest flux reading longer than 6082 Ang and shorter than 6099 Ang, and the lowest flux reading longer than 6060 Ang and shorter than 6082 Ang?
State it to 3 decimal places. 0.541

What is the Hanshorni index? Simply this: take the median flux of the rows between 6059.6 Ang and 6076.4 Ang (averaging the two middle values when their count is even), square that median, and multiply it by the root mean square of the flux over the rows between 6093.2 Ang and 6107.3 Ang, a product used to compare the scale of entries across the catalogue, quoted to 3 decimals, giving 0.193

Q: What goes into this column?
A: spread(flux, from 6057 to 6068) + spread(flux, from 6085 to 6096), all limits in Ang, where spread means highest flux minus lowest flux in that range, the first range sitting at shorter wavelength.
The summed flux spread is 0.061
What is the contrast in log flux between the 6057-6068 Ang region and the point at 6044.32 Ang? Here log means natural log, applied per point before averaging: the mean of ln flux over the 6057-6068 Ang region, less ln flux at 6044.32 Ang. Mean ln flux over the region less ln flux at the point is 0.10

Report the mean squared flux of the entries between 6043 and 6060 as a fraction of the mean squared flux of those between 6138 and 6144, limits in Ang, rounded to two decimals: 0.93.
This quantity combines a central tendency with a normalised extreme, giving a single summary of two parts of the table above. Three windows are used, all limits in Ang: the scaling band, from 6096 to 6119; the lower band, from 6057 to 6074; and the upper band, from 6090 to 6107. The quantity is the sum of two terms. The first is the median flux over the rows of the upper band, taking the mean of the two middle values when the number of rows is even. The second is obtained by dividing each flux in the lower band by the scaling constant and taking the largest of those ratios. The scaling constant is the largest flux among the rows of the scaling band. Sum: 1.59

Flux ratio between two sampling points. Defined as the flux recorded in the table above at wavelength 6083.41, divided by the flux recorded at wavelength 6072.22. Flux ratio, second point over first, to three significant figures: 1.08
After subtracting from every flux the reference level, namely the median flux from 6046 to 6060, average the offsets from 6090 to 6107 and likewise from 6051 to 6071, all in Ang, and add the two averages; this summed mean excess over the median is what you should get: 0.03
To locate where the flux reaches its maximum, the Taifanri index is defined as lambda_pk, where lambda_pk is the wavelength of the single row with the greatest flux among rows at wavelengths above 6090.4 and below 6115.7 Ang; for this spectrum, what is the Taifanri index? 6103.06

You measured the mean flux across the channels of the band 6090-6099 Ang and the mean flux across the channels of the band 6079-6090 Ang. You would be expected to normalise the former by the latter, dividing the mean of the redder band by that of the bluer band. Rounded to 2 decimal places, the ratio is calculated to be 1.00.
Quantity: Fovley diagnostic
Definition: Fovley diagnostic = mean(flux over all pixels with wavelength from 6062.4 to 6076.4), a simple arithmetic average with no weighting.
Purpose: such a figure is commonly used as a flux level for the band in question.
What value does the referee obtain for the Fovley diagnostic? 0.576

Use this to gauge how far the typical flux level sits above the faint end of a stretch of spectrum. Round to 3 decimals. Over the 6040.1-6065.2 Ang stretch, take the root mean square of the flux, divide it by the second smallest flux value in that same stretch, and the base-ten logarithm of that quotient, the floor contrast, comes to 0.027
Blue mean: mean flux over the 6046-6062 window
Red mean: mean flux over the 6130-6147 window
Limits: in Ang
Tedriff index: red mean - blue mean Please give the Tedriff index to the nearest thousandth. -0.003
